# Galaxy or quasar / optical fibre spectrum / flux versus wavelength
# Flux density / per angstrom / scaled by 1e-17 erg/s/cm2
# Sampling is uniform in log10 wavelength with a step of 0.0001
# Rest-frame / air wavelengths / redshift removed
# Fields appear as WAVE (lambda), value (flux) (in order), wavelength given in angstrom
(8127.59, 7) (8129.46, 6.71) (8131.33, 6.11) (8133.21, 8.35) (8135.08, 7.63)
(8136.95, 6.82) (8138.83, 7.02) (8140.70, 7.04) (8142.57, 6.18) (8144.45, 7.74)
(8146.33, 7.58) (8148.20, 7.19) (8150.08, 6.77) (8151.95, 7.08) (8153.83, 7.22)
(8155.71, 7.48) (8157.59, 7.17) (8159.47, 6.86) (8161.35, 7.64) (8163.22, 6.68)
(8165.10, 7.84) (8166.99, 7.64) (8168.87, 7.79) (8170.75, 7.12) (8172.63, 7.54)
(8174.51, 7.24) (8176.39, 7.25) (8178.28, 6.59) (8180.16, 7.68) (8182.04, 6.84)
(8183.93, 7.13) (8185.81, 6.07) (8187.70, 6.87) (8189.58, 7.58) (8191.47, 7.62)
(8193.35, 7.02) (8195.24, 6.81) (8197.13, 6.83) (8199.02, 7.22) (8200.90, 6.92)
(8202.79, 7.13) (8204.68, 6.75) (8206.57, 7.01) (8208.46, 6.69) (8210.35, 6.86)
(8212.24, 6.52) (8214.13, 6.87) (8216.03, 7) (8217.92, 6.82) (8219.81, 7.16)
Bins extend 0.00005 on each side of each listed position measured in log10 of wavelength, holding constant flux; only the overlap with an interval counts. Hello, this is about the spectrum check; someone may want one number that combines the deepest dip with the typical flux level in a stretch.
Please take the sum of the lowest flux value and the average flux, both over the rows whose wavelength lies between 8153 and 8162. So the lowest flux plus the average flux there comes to 14.1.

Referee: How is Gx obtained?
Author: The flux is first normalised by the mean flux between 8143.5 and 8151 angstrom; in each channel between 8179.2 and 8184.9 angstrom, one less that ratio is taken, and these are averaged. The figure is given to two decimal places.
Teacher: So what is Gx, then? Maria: 0.01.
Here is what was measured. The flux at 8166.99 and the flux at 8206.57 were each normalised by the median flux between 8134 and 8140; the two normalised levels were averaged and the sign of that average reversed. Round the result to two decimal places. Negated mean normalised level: -1.04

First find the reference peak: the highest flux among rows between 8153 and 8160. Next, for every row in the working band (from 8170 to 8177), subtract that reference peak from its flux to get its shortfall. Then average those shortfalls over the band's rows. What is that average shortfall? -0.19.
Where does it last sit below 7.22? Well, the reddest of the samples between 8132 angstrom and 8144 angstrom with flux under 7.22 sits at 8142.57 angstrom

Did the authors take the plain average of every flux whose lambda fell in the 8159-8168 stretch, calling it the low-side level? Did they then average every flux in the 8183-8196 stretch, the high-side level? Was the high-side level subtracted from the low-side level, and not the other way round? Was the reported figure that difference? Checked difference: 0.3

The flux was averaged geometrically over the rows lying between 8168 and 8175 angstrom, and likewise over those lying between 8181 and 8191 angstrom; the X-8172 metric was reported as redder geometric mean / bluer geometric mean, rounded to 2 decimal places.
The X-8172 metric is 0.93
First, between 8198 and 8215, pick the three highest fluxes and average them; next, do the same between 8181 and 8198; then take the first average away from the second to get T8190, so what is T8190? 0.32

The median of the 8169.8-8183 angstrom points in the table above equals 7.24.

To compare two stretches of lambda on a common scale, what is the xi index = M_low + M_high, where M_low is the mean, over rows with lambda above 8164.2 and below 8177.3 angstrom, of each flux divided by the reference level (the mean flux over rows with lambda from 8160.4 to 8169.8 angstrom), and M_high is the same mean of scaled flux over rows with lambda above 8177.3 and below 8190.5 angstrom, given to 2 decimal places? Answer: 1.92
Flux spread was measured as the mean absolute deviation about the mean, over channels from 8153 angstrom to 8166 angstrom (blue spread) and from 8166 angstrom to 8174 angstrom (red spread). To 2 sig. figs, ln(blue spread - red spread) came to -2.1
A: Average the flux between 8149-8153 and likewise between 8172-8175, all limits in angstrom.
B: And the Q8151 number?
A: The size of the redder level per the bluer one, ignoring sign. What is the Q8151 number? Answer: 1.07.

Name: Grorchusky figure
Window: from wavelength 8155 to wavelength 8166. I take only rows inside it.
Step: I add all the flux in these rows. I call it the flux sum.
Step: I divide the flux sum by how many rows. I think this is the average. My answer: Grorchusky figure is 7.28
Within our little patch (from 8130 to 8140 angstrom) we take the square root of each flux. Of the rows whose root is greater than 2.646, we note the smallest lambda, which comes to 8133.21 angstrom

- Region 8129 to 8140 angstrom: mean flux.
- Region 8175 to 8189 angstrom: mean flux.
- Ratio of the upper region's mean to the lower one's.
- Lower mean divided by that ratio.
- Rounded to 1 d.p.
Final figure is 7.3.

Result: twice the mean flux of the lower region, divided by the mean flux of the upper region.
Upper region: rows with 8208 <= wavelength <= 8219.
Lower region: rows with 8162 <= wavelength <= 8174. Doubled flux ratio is 2.19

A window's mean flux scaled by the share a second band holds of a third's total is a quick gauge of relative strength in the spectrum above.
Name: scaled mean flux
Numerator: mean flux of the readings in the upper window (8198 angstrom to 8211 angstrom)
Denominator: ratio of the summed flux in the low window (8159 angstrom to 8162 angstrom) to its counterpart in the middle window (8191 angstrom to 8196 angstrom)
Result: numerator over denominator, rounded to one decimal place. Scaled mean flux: 10.3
